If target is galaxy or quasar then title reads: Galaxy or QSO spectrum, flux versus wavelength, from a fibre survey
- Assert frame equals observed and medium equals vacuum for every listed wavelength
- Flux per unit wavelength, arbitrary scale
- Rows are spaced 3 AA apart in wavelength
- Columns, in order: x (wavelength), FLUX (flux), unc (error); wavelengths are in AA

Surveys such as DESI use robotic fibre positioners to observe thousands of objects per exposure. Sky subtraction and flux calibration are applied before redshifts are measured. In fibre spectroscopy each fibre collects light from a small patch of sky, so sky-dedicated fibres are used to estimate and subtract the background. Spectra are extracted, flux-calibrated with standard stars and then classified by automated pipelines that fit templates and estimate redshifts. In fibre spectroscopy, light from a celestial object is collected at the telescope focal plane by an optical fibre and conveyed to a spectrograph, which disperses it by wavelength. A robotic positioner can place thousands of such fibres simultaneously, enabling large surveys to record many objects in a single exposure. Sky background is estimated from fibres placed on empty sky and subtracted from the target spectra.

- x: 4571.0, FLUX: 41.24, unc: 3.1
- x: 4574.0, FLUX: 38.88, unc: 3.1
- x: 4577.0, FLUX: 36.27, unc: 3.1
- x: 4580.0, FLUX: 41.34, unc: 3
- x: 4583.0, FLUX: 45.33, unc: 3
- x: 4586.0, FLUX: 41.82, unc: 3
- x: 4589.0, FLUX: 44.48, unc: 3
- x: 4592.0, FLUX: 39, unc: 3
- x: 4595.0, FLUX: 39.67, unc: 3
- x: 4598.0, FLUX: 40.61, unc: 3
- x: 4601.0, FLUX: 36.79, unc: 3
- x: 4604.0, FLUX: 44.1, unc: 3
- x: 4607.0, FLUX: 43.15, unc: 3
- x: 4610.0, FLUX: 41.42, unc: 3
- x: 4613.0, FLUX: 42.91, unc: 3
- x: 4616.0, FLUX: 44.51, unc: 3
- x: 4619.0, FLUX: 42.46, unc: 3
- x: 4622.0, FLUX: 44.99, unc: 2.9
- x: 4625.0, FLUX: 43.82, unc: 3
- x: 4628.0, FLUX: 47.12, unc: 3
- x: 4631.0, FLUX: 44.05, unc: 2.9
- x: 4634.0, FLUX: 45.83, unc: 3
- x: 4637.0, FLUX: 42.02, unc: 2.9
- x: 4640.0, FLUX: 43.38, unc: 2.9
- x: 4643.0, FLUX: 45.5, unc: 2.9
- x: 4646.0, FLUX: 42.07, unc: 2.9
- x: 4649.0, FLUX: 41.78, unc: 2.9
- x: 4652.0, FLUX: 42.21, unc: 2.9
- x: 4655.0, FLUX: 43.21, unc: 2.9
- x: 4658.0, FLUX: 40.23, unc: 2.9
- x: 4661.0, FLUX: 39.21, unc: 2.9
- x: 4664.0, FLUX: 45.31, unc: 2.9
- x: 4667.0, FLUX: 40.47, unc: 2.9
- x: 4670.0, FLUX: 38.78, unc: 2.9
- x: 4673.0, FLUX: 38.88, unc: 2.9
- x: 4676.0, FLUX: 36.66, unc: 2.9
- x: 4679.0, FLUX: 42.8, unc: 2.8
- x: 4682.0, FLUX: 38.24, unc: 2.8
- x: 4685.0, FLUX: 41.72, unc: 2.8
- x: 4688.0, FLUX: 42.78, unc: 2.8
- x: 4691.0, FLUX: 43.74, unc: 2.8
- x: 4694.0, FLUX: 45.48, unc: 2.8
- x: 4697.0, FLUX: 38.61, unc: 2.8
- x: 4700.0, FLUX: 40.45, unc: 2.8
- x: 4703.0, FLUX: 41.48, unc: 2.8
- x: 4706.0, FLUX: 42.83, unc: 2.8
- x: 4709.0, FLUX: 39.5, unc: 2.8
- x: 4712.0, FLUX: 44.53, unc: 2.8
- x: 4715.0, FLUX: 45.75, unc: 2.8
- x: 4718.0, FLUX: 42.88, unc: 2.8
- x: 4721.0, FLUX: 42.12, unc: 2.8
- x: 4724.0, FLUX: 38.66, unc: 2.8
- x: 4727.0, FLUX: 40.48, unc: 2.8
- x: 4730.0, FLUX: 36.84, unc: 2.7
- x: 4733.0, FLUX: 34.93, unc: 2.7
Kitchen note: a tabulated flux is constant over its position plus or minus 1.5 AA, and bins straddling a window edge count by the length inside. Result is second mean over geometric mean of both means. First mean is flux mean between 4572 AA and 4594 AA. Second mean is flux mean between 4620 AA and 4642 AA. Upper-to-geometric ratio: 1.04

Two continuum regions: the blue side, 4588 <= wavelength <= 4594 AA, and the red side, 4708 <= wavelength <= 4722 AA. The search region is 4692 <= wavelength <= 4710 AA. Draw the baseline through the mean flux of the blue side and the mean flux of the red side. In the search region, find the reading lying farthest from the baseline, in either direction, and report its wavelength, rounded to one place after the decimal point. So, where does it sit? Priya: 4697.0 AA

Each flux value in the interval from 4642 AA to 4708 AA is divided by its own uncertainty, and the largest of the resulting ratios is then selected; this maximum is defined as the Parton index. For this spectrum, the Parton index 16.2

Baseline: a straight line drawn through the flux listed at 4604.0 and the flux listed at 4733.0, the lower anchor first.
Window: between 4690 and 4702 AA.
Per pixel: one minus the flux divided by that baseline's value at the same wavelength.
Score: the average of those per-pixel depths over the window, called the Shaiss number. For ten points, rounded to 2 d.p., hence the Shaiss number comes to -0.12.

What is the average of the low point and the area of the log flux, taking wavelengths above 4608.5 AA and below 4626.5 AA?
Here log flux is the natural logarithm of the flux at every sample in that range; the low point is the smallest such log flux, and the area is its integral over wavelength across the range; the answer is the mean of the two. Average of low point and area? 35.8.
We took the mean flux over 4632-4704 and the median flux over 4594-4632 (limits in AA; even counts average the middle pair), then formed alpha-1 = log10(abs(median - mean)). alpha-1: 0.16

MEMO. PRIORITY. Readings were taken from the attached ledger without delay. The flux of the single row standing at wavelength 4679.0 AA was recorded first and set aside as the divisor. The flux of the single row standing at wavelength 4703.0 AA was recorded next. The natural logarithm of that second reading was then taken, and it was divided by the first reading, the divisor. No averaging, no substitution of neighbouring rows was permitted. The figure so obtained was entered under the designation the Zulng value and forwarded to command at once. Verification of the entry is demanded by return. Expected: 0.087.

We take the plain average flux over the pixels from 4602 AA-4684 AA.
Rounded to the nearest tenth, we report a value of 42.4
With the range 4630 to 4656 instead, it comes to 43.3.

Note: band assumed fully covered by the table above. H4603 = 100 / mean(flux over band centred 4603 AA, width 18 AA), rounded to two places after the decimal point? 2.44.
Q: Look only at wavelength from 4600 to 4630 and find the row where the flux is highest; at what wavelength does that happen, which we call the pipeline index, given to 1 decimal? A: 4628.0 AA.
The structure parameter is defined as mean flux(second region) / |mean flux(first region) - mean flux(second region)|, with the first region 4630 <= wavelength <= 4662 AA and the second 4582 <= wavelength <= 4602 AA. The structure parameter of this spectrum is 26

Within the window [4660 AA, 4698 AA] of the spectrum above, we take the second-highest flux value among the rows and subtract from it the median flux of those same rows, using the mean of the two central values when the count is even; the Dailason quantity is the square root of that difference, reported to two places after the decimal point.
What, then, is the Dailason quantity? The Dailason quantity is 2.20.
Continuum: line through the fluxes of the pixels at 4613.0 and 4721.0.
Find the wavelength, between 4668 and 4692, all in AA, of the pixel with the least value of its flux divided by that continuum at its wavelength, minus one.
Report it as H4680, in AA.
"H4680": 4676.0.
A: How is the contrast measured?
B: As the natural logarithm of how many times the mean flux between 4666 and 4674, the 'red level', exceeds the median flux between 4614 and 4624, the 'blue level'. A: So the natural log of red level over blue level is -0.12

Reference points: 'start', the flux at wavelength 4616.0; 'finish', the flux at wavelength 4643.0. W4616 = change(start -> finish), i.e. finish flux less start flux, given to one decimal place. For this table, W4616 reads 1.0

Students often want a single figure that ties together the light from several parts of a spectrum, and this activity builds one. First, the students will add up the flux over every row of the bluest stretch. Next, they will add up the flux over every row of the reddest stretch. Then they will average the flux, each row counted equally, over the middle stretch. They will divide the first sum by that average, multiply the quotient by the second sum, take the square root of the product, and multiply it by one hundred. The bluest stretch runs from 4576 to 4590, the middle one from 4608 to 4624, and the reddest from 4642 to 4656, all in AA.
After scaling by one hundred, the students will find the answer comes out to 3223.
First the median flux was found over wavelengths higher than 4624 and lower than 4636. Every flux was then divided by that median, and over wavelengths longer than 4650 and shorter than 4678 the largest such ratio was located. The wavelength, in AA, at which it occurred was 4664.0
